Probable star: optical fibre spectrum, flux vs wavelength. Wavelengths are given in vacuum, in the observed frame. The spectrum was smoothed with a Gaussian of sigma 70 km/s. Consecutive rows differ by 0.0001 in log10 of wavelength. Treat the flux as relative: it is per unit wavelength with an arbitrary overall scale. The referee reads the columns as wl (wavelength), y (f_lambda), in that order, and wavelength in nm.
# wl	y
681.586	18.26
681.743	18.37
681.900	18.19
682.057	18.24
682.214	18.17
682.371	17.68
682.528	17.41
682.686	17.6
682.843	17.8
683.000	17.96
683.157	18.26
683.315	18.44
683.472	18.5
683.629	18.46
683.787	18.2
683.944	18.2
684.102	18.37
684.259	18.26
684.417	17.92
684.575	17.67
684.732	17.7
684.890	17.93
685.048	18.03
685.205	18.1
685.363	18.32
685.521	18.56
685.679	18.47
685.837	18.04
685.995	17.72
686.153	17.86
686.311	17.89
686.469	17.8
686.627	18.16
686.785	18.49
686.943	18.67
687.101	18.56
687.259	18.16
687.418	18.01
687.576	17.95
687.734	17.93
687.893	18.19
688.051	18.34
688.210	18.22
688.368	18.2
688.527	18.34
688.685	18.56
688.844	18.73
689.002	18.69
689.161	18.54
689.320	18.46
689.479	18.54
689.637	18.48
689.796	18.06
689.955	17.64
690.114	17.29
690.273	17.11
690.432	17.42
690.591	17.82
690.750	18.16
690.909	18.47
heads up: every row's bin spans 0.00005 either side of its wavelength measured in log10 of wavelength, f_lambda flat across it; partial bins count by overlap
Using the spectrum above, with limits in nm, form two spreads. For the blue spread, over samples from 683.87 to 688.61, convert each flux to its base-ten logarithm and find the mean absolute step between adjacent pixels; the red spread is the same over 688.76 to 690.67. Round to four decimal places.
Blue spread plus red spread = 0.0098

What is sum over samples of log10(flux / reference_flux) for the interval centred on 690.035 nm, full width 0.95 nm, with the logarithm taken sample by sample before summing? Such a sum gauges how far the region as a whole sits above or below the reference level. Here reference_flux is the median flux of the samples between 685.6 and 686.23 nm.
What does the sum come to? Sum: -0.04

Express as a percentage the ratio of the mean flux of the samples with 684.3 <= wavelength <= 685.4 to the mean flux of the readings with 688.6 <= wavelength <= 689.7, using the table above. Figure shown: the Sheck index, 97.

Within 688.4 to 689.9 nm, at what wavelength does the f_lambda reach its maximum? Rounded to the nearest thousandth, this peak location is 688.844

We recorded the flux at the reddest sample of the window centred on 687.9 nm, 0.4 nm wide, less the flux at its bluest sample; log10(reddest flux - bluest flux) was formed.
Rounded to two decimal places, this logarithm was -0.39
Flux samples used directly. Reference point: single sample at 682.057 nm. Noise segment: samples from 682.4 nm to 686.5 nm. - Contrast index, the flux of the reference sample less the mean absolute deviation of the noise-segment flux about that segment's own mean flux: 17.97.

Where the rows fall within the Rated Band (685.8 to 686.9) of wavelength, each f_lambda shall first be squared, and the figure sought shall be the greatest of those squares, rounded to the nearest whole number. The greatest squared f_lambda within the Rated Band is 342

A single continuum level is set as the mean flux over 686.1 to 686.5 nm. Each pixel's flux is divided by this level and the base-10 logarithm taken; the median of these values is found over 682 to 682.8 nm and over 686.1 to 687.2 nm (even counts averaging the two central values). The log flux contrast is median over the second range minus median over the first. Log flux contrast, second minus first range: 0.012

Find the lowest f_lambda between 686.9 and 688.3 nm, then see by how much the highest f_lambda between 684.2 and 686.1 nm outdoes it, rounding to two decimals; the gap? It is 0.63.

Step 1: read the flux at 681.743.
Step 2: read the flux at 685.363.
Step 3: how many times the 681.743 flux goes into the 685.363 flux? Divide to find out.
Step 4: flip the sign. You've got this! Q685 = -1.00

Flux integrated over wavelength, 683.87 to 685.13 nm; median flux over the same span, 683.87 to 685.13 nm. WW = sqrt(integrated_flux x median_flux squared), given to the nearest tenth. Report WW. 85.7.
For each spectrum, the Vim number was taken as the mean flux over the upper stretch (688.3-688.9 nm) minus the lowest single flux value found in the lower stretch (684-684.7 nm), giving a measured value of 0.8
